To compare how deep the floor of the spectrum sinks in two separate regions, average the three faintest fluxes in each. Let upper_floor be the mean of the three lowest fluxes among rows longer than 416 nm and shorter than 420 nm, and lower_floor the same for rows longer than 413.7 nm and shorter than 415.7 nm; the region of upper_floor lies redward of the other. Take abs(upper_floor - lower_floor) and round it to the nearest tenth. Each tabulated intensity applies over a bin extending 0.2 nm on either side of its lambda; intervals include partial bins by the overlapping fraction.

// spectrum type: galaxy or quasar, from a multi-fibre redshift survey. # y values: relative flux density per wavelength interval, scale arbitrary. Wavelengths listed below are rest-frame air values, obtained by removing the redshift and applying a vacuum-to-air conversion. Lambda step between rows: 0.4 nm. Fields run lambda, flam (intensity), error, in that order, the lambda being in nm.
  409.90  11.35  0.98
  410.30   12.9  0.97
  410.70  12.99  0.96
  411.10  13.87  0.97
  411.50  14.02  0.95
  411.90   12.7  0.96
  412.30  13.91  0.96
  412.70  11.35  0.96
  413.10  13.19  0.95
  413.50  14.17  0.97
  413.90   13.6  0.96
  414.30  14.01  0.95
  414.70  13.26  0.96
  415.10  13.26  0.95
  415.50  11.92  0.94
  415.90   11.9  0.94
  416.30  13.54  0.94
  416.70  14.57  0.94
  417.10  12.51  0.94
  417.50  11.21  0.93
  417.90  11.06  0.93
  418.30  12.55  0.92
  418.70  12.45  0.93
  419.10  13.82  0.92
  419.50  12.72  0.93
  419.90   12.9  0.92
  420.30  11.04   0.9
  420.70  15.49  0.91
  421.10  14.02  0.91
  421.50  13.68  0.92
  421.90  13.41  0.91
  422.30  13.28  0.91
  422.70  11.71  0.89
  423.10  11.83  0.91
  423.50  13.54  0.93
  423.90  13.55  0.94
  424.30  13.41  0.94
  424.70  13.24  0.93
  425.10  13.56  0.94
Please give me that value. 1.2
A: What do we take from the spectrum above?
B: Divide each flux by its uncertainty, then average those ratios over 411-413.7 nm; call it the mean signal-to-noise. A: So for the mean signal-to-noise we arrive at 13.9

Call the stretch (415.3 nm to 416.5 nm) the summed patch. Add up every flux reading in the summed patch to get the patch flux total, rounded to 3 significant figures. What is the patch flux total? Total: 37.4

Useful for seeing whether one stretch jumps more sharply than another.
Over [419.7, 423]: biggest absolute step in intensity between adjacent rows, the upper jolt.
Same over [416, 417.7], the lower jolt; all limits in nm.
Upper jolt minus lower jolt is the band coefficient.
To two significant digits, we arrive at 2.4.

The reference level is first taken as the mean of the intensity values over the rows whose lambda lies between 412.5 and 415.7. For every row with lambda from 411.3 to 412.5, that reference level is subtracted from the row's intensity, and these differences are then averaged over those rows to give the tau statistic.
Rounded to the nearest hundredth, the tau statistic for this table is 0.45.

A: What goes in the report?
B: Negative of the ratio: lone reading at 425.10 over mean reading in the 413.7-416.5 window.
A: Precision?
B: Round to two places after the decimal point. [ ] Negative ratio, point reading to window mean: -1.04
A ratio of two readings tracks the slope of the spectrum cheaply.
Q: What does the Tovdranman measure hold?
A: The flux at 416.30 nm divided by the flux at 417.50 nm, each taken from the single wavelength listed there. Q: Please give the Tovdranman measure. 1.21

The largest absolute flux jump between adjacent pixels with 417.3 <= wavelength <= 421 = 4.45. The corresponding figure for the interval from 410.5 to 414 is 2.56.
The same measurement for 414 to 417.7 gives 2.06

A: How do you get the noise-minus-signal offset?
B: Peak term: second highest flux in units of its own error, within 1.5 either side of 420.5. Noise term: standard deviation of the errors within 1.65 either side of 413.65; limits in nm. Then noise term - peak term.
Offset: -15.4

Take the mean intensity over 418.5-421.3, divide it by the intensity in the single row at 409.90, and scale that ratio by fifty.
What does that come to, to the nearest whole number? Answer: 58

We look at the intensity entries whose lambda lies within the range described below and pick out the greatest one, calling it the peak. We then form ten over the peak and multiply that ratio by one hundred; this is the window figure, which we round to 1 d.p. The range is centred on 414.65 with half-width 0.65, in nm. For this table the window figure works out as 71.4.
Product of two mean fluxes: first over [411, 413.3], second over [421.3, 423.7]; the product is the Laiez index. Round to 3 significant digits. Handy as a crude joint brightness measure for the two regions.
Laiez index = 170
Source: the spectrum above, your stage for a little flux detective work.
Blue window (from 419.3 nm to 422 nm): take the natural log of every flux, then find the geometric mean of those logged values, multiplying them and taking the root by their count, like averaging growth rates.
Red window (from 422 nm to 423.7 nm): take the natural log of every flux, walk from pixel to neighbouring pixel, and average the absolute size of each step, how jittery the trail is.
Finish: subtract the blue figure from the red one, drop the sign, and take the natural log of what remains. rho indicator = 0.91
